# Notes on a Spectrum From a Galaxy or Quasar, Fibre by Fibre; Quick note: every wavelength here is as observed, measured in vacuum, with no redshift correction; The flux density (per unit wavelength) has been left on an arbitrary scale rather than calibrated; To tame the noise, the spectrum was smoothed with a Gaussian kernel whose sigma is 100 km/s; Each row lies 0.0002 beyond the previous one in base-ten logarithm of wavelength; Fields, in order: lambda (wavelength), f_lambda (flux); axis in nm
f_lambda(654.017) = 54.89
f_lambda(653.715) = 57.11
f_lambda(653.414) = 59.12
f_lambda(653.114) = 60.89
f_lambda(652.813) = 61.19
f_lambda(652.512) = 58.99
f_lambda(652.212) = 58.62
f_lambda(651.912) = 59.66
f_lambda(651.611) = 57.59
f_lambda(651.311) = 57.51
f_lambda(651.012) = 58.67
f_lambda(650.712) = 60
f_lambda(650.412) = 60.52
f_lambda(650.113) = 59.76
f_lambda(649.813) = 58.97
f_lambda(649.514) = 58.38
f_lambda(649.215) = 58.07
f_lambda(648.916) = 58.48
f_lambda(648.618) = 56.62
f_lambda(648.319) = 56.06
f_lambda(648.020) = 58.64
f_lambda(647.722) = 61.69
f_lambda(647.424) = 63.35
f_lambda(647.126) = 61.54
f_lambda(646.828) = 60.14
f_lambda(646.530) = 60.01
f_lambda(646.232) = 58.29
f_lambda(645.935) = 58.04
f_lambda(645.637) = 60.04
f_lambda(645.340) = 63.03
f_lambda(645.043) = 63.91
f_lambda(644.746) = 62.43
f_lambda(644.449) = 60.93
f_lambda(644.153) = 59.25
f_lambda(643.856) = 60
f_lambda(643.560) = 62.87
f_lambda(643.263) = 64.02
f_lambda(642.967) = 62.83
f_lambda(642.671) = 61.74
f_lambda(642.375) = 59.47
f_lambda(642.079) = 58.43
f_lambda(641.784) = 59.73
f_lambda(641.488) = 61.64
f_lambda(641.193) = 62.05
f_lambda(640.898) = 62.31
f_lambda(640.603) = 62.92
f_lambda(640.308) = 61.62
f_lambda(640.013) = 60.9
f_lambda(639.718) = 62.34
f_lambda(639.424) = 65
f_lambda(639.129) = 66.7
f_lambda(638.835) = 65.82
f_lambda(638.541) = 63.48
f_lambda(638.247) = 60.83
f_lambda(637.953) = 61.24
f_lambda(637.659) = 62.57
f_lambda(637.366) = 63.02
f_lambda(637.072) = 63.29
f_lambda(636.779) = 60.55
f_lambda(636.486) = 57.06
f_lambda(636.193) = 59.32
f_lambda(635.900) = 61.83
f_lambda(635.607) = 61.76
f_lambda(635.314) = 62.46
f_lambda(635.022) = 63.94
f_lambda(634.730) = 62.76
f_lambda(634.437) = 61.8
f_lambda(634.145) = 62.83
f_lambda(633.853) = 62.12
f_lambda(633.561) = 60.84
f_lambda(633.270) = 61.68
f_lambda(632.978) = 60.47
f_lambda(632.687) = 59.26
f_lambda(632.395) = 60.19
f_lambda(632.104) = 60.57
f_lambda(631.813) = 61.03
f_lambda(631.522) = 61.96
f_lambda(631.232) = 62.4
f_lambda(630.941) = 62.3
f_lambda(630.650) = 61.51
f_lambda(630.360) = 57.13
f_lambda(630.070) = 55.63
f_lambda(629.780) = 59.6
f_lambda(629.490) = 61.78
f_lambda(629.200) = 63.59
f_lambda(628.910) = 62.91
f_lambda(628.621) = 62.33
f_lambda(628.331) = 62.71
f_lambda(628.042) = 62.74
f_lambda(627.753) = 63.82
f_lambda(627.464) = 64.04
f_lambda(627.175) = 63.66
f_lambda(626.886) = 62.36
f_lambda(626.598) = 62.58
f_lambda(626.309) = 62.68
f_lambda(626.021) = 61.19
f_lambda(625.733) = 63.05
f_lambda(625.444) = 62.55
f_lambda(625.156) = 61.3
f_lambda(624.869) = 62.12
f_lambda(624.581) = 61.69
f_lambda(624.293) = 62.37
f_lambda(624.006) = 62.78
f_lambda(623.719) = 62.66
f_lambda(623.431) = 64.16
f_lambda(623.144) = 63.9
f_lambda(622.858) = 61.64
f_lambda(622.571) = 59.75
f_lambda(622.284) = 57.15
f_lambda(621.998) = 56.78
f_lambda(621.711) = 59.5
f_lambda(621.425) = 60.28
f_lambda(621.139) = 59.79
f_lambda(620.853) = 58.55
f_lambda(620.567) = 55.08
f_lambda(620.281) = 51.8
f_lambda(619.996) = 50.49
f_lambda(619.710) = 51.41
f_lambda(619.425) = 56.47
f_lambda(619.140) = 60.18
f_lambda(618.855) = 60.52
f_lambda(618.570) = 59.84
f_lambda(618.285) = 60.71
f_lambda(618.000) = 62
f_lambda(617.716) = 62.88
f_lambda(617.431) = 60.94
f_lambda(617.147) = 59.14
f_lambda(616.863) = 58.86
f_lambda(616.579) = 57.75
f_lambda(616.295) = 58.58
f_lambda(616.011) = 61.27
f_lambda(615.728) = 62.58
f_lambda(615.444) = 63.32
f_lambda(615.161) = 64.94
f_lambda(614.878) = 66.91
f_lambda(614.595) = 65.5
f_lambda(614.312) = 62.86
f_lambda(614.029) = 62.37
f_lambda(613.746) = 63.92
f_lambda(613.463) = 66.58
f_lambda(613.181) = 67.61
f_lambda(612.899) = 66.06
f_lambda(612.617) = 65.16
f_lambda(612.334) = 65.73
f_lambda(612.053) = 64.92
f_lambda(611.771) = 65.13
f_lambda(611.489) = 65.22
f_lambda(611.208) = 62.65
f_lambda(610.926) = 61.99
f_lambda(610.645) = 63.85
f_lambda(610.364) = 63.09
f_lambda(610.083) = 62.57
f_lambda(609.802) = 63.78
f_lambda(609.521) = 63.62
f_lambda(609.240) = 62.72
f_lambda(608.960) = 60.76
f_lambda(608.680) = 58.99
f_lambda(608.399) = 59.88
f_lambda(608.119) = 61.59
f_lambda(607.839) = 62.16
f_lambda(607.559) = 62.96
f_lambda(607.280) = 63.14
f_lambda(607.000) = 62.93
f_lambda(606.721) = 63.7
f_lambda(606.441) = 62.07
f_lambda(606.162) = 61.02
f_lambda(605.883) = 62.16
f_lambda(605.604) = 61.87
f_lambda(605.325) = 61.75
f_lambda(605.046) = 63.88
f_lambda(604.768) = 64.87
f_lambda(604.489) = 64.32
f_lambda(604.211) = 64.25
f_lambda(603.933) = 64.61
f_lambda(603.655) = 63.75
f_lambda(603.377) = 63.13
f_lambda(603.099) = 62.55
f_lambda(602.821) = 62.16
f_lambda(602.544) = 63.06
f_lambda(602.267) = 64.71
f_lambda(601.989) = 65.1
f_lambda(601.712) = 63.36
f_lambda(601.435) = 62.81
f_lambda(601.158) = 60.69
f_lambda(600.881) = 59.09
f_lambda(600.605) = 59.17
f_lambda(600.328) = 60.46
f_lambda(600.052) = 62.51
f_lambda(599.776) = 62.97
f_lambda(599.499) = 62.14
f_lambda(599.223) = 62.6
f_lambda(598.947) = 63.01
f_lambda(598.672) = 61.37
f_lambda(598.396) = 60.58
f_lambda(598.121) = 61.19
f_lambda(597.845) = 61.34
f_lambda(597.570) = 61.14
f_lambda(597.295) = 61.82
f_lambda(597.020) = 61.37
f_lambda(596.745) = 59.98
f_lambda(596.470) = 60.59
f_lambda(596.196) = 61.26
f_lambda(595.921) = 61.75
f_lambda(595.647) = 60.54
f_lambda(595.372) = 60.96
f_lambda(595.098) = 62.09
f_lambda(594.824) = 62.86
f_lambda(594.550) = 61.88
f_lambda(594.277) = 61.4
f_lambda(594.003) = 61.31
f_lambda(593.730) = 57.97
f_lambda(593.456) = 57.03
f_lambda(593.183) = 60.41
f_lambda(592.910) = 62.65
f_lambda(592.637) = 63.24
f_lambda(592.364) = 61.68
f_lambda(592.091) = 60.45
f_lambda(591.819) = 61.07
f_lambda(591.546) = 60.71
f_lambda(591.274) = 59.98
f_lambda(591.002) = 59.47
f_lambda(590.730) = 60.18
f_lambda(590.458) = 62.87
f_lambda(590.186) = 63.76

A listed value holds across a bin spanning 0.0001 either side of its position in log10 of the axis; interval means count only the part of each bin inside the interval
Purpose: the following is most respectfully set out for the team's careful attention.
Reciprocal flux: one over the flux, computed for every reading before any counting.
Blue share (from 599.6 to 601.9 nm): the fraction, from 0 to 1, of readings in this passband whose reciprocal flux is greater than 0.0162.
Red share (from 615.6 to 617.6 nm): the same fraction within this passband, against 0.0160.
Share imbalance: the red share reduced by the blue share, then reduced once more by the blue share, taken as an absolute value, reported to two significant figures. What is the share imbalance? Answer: 0.14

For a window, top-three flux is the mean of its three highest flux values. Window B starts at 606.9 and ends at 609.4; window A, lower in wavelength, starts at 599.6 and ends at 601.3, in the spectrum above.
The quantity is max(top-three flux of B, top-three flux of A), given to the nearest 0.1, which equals 63.0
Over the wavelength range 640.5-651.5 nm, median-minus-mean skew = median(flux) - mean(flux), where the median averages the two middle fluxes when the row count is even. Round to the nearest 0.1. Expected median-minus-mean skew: -0.3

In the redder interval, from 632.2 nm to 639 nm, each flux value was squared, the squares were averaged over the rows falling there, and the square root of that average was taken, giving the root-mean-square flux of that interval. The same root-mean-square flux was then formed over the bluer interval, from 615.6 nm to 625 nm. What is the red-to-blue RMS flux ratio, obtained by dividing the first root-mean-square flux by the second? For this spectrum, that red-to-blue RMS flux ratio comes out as 1.04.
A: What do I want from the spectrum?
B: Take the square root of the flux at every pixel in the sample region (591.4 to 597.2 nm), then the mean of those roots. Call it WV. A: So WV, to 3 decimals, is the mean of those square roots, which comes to 7.810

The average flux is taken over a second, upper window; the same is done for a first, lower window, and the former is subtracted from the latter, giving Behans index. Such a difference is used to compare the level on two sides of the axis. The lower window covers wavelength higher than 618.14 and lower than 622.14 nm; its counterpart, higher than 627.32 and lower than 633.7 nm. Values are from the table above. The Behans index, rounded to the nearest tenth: -4.1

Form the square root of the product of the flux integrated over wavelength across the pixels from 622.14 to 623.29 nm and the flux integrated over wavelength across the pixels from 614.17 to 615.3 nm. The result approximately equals 71.6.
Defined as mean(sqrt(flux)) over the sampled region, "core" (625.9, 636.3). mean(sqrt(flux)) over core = 7.85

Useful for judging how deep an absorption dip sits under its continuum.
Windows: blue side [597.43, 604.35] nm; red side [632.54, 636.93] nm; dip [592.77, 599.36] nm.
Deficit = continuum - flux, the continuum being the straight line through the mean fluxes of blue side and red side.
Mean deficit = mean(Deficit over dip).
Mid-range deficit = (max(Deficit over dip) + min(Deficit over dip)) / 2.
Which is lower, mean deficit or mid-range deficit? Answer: 1.3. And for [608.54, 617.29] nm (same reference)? -1.2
